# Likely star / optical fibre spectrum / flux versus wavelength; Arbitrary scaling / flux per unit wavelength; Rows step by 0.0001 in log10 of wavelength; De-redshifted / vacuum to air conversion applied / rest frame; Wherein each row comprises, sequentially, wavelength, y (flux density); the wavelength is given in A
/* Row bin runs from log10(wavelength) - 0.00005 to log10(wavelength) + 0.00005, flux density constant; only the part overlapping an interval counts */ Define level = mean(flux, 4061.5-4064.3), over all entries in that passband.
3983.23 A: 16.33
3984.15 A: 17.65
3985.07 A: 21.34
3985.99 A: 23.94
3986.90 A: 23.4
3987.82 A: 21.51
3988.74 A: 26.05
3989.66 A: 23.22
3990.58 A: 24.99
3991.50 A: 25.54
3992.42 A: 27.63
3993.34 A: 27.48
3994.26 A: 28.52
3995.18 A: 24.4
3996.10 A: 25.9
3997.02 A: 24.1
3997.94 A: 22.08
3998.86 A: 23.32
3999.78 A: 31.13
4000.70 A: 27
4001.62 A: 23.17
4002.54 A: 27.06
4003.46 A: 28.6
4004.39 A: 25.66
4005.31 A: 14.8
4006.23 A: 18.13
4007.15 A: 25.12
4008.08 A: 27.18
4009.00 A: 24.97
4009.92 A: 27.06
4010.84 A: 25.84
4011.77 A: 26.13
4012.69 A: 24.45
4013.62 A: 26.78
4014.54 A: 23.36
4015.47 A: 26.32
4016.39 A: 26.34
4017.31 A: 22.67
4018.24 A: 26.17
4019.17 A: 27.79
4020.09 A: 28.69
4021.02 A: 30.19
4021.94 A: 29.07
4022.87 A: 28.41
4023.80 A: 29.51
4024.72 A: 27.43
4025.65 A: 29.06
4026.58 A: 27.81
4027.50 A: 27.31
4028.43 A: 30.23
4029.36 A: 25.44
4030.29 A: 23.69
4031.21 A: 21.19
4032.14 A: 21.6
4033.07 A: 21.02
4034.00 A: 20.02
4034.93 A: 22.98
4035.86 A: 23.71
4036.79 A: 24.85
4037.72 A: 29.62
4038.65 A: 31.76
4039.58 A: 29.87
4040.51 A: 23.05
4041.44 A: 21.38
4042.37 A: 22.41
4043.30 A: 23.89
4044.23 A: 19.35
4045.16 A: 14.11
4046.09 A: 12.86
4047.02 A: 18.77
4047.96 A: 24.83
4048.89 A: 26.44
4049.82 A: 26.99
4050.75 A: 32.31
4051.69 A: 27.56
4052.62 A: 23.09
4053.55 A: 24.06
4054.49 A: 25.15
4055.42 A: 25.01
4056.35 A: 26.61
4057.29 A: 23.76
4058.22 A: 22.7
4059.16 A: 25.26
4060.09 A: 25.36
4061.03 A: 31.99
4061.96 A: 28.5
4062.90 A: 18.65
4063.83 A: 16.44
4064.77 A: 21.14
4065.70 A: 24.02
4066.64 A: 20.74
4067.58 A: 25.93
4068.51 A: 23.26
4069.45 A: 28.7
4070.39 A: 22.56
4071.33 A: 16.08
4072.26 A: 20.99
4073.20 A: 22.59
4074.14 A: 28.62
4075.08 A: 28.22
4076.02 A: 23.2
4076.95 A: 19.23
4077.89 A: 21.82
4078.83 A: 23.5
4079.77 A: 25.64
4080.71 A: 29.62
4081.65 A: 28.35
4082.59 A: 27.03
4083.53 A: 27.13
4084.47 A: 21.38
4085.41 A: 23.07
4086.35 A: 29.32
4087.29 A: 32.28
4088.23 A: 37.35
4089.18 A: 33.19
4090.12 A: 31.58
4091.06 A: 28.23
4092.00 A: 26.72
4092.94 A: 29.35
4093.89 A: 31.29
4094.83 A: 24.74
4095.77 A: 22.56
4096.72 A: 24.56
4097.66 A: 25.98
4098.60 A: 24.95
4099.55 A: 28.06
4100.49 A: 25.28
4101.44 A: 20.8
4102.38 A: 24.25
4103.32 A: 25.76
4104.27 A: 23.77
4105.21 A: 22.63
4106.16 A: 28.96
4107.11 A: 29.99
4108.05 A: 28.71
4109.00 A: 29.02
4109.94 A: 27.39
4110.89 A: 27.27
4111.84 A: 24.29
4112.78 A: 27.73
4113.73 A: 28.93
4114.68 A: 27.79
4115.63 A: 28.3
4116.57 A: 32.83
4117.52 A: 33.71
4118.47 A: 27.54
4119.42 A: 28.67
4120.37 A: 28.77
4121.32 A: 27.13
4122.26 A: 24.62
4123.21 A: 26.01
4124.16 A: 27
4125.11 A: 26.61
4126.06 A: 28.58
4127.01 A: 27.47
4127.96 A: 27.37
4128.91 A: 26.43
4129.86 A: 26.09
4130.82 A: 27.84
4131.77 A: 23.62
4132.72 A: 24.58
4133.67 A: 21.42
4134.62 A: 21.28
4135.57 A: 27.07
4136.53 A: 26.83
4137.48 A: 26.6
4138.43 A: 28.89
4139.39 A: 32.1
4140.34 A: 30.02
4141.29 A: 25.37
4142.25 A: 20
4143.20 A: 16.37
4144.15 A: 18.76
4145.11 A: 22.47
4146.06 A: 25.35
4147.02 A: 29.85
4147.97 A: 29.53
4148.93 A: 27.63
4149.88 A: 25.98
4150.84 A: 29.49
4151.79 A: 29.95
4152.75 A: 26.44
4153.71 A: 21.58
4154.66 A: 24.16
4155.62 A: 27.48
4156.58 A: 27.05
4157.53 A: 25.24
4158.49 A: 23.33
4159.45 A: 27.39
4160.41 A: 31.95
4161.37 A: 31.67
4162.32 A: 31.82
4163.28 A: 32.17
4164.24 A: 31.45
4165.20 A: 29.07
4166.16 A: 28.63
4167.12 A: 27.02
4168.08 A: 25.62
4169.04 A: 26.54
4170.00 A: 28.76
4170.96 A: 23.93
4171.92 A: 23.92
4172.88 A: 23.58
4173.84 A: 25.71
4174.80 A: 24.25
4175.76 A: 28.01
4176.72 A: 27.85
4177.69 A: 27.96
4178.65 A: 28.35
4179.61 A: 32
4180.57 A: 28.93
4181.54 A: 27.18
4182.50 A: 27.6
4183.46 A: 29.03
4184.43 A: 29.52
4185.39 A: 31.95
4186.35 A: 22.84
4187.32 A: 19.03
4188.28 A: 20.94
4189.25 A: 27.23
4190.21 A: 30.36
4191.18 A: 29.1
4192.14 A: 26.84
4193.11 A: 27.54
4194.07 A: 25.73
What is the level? 21.2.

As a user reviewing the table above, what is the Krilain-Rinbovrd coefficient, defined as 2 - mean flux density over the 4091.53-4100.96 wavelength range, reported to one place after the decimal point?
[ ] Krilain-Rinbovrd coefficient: -24.3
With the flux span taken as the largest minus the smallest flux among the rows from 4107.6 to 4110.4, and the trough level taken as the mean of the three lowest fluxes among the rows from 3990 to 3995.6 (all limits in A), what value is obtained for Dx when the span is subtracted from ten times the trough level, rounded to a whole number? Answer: 248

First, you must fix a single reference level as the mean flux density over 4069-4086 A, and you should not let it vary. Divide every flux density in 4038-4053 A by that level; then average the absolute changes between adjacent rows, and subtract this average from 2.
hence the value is 1.856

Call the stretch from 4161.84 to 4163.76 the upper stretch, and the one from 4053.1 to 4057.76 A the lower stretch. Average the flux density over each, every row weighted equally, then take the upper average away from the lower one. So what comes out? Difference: -7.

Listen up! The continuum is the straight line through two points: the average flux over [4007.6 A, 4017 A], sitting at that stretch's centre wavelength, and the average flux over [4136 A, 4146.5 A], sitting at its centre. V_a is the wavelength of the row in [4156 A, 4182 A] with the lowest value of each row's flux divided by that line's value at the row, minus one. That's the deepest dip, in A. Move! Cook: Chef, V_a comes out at 4158.49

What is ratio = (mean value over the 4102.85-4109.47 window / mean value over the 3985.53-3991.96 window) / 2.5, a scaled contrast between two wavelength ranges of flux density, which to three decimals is 0.448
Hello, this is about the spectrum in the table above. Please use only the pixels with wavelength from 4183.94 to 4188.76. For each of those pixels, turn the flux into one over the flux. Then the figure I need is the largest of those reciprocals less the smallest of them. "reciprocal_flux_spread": 0.0212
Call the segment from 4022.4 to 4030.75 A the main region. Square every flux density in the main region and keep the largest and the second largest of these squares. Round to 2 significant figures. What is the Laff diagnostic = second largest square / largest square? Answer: 0.95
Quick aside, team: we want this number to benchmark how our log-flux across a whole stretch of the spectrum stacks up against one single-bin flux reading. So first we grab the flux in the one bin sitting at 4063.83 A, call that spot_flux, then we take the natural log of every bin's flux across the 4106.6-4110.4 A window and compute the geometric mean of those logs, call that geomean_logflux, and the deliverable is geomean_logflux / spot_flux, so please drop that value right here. 0.204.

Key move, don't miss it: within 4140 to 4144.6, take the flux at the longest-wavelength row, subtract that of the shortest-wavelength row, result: -11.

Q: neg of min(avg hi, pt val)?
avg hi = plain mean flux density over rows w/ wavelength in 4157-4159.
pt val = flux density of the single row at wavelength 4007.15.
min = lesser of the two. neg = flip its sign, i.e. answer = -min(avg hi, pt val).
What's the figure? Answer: -24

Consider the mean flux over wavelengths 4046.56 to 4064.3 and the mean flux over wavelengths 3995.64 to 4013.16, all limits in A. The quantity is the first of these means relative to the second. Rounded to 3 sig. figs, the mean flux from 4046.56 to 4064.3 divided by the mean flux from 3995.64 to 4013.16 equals 1.00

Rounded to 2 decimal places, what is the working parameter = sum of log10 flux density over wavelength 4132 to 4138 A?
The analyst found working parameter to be 8.34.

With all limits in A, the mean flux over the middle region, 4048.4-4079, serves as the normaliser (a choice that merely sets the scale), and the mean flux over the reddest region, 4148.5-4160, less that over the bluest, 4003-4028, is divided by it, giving 0.01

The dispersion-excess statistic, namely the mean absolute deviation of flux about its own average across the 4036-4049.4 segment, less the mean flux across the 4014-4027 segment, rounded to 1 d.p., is -23.1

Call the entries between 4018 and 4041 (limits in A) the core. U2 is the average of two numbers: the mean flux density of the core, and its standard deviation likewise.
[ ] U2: 14.9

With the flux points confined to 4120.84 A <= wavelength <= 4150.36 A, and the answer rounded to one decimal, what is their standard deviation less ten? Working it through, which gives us -6.6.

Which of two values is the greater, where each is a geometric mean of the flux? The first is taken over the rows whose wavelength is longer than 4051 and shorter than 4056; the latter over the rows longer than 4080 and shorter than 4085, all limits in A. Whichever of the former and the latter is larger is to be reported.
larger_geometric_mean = 26.5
